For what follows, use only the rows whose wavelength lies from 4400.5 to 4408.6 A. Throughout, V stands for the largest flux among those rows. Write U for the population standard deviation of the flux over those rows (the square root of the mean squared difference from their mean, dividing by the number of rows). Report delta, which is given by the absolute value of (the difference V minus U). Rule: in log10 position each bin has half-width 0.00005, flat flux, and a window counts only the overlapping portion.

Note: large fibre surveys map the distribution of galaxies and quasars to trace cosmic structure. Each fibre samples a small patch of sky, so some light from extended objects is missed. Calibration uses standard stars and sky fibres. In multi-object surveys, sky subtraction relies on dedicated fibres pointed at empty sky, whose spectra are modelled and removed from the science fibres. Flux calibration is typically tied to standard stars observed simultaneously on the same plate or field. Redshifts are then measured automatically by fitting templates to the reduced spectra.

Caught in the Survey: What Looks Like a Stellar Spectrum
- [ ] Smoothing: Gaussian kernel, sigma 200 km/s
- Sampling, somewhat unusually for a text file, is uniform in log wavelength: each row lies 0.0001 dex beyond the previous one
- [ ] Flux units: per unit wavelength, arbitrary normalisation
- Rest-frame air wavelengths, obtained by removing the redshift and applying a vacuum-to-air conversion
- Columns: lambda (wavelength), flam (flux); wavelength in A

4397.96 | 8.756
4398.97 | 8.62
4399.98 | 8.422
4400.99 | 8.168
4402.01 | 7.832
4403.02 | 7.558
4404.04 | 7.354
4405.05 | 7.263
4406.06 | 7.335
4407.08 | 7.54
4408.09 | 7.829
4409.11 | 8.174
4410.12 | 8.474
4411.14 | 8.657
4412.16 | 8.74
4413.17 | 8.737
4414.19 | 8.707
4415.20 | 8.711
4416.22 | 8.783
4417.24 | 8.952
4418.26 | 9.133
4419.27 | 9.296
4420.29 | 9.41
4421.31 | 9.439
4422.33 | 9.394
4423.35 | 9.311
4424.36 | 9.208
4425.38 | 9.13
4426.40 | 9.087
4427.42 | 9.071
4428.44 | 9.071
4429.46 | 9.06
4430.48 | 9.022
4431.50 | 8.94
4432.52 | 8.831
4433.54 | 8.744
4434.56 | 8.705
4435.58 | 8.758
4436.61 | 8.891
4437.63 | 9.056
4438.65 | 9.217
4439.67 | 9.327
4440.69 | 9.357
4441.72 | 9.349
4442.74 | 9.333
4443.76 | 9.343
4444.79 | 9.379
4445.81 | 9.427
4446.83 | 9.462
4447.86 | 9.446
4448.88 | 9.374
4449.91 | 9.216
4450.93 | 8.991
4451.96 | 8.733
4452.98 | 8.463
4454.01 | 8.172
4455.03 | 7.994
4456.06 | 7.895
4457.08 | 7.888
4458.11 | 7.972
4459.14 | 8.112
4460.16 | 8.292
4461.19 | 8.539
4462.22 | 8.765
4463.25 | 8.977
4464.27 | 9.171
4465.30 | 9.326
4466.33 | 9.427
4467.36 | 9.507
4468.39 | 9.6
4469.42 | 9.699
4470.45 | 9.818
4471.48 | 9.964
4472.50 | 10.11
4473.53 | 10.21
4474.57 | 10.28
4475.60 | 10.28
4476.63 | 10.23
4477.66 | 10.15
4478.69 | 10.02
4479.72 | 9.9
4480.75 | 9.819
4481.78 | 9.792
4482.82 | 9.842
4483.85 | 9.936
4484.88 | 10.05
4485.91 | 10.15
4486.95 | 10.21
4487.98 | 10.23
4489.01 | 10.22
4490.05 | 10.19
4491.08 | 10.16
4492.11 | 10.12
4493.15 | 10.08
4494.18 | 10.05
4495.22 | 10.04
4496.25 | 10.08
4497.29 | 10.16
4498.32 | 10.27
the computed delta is 7.9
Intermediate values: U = 0.29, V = 8.168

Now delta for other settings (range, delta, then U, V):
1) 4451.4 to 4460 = 8.5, 0.28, 8.733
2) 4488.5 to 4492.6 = 10.2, 0.04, 10.22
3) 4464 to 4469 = 9.5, 0.15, 9.6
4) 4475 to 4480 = 10.1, 0.14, 10.28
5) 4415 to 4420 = 9.1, 0.22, 9.296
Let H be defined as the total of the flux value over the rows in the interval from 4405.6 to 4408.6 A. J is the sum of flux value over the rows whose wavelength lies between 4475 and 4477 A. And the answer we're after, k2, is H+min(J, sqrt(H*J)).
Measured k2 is 43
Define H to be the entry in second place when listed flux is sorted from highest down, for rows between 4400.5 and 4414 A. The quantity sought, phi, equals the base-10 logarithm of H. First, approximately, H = 8.737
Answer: 0.94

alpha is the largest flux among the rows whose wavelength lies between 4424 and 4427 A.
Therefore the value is 9.208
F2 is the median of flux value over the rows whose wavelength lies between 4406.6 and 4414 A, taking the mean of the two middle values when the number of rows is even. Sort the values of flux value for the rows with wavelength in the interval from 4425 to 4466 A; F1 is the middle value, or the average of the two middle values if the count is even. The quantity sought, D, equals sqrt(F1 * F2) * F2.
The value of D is 74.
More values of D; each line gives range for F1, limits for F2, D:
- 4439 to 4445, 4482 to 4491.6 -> 99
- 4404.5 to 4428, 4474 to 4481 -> 96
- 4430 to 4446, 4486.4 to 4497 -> 98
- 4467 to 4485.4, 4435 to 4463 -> 85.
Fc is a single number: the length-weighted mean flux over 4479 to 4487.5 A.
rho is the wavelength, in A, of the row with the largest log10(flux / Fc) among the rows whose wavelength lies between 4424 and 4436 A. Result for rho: 4424.36 A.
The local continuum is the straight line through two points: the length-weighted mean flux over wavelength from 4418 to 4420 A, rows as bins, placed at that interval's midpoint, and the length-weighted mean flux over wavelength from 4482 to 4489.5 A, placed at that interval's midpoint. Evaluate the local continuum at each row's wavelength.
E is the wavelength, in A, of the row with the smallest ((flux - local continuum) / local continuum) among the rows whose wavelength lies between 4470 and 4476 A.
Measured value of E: 4470.45 A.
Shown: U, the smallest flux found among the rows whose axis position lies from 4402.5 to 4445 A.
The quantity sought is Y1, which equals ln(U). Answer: 1.98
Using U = 7.263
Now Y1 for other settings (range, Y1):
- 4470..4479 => 2.28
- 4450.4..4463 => 2.07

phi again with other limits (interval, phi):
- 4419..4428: 0.97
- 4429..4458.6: 0.98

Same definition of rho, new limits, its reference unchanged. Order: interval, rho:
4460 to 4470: 4469.42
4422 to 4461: 4446.83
